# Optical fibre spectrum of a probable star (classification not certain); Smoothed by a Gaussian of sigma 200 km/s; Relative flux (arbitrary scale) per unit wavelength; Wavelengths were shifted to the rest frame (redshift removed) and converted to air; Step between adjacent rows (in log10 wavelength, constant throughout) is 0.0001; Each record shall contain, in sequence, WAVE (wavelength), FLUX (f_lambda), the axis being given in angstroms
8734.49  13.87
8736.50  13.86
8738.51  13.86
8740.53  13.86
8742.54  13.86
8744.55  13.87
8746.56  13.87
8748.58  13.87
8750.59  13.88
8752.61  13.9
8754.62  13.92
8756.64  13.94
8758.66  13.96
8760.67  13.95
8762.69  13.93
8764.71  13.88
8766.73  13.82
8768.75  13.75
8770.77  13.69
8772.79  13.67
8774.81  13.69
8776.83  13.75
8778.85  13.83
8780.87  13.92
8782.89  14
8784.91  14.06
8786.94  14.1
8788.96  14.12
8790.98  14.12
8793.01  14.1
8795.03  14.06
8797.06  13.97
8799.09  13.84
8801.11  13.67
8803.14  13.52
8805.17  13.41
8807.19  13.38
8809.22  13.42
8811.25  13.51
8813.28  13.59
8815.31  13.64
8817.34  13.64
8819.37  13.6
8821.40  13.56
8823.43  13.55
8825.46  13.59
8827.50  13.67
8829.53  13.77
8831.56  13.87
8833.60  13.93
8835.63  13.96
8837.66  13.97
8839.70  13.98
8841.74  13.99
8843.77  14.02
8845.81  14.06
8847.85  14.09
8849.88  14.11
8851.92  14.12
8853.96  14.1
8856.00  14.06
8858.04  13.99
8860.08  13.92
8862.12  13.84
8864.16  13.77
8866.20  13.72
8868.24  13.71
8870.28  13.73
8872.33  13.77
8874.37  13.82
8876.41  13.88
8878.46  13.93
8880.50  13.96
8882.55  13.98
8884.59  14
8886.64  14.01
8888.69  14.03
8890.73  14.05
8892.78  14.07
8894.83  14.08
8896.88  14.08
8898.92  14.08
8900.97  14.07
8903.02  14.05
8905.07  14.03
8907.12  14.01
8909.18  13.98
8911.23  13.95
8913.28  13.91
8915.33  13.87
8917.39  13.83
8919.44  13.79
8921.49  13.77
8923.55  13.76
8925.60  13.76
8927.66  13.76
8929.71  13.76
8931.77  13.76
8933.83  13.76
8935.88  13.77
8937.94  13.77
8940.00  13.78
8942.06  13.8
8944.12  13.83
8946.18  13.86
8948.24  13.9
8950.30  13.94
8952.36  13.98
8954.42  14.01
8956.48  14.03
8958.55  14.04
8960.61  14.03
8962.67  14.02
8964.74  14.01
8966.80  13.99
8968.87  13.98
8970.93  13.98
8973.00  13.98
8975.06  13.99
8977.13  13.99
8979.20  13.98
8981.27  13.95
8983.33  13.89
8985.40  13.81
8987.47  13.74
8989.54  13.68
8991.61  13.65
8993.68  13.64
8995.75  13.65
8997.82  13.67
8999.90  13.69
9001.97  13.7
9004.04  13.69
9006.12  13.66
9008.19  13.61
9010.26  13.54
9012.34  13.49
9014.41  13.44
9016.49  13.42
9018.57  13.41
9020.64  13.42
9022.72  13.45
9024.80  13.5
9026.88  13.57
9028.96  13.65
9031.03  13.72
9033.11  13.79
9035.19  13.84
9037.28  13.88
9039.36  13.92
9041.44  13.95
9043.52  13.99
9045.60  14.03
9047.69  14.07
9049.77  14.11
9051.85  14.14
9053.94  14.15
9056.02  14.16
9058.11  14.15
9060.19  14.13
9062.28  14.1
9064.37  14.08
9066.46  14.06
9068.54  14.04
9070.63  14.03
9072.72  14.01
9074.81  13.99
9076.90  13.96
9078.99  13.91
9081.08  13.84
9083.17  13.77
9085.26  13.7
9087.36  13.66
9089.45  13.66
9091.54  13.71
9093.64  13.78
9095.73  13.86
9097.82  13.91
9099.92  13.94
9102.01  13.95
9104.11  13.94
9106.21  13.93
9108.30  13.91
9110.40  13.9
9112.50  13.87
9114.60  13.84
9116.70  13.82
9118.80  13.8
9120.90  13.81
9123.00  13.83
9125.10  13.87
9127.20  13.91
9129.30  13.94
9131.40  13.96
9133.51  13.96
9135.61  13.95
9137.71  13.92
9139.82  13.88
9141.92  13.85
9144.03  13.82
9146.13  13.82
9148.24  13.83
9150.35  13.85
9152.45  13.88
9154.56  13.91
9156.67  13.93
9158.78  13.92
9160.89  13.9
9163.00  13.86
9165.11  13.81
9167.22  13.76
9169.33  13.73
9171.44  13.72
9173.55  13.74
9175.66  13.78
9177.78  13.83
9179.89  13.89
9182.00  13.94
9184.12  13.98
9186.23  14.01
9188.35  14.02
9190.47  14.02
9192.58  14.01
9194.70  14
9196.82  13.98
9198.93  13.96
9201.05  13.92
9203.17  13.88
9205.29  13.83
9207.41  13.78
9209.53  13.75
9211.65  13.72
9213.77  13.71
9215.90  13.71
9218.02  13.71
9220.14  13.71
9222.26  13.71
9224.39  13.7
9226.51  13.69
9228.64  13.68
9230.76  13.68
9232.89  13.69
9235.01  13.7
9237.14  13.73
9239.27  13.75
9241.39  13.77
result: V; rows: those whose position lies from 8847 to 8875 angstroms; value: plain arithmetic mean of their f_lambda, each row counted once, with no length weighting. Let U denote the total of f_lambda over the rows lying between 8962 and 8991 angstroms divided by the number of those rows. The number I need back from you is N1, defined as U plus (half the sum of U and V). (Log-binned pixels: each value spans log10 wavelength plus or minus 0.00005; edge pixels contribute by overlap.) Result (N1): 27.8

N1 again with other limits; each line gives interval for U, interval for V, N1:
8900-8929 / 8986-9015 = 27.7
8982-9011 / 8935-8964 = 27.5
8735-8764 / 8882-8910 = 27.9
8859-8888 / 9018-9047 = 27.7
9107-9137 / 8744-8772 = 27.8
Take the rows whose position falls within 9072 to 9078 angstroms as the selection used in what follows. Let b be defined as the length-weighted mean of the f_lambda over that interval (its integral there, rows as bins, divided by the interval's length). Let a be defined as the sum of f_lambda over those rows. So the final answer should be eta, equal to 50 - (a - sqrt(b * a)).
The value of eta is 32.26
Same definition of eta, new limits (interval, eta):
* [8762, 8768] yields 32.39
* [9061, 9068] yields 32.14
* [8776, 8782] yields 32.47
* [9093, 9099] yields 32.45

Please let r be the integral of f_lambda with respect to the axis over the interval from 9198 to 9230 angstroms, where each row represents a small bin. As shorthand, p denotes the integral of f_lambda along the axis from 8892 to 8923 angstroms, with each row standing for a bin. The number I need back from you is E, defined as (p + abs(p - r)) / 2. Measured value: 220.2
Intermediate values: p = 433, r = 440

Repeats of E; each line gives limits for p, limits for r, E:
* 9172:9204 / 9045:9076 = 227.4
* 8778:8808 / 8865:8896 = 215.7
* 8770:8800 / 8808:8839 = 212.1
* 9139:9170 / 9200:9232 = 219.9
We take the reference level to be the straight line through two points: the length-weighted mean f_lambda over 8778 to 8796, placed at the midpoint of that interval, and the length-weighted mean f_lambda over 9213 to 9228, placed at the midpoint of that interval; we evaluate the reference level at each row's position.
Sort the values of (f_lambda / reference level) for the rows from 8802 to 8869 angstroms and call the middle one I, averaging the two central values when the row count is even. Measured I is 0.98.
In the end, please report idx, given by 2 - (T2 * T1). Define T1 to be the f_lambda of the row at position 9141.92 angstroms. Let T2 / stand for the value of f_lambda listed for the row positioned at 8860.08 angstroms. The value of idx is -191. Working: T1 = 13.85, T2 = 13.92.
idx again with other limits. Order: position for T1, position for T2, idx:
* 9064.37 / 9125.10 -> -193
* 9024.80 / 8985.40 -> -184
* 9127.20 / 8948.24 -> -191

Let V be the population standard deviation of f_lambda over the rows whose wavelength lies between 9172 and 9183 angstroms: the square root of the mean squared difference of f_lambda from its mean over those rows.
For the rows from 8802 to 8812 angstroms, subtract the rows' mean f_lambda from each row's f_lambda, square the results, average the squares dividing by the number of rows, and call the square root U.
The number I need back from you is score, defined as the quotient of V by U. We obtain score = 1.3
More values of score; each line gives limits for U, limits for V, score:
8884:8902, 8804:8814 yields 2.6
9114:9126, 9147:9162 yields 1.5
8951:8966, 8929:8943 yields 0.7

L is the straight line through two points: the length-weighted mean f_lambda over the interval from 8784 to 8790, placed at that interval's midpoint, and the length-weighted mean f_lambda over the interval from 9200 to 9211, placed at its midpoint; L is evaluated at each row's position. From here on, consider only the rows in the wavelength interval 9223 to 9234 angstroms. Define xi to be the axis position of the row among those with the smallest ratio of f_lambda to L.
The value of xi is 9228.64 angstroms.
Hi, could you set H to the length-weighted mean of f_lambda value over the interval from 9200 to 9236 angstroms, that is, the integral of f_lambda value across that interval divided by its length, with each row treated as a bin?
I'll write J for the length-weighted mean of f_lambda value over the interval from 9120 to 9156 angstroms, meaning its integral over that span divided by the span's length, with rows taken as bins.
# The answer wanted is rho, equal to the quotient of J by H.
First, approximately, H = 13.7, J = 13.9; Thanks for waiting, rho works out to 1.01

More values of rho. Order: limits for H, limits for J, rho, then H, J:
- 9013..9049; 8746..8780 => 1.01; 13.7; 13.8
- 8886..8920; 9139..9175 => 0.99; 14.0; 13.8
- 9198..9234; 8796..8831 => 0.99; 13.8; 13.6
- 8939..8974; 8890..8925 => 1.00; 13.9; 14.0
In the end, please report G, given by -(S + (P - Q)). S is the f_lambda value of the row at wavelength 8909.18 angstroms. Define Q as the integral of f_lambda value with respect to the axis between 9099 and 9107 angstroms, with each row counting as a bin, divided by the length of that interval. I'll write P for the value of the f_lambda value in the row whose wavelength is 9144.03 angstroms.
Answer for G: -13.86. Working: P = 13.82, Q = 13.9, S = 13.98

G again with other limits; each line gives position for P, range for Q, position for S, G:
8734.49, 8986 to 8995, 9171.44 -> -13.91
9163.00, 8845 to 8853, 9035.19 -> -13.60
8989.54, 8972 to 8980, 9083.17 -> -13.46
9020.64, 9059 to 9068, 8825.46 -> -12.91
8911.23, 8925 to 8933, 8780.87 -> -14.12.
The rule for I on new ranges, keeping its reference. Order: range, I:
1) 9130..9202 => 1.01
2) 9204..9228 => 1.00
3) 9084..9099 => 0.99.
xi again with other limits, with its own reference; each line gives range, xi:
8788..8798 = 8797.06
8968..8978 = 8968.87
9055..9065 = 9064.37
